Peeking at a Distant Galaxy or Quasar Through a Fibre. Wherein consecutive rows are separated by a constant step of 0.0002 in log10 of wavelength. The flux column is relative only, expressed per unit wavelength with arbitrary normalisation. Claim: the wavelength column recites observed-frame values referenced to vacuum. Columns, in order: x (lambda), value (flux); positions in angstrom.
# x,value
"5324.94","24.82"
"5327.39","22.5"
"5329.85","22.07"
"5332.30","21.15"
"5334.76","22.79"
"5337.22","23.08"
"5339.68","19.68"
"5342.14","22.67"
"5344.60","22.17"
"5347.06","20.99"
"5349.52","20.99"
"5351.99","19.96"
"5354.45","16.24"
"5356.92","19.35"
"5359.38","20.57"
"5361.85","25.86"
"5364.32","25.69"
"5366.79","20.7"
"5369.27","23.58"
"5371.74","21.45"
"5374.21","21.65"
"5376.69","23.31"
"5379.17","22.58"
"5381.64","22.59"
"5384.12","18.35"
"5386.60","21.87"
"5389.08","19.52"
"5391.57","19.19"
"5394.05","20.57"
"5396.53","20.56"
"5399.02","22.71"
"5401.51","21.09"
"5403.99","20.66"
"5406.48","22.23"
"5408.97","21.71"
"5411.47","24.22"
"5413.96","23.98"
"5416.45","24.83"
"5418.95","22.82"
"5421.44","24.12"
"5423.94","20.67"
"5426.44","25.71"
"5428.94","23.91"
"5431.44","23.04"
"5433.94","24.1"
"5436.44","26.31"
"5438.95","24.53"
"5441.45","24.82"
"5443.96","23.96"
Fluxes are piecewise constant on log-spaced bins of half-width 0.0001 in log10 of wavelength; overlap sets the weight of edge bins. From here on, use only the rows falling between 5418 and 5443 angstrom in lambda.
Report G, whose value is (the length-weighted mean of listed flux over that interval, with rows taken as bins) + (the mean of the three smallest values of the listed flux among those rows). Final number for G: 46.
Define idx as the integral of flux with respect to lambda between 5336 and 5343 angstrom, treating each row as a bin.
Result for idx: 152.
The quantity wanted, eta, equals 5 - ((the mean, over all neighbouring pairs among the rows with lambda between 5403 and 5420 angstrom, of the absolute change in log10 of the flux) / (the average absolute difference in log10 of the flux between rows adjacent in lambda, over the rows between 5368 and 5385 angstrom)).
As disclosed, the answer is 4.20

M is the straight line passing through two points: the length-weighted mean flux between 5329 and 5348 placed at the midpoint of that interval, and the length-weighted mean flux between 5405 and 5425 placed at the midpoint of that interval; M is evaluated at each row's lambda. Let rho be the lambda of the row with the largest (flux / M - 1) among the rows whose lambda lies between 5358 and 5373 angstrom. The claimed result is 5361.85 angstrom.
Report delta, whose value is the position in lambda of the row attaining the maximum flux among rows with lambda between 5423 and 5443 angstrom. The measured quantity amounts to 5436.44 angstrom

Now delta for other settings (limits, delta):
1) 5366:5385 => 5369.27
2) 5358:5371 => 5361.85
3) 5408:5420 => 5416.45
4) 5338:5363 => 5361.85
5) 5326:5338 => 5337.22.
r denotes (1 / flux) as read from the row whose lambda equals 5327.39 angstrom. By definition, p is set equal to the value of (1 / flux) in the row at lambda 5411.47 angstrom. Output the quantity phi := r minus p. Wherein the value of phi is 0.0032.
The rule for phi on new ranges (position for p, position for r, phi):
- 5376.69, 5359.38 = 0.0057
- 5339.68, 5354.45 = 0.0108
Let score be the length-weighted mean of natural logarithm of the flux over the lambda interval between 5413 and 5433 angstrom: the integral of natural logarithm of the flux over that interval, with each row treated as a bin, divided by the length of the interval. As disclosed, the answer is 3.16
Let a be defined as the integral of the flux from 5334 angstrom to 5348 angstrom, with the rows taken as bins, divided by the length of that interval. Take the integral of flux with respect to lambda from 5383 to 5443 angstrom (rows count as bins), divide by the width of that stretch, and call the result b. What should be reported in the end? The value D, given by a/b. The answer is 0.969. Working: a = 21.9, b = 22.6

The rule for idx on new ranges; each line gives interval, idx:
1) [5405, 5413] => 181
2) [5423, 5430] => 165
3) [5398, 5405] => 150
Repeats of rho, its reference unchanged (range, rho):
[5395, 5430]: 5426.44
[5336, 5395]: 5361.85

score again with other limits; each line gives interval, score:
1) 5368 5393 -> 3.06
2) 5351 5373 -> 3.06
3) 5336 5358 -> 3.02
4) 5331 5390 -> 3.07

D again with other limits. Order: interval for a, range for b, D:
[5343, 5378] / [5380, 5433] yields 0.977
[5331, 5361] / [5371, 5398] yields 0.991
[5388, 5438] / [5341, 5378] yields 1.043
